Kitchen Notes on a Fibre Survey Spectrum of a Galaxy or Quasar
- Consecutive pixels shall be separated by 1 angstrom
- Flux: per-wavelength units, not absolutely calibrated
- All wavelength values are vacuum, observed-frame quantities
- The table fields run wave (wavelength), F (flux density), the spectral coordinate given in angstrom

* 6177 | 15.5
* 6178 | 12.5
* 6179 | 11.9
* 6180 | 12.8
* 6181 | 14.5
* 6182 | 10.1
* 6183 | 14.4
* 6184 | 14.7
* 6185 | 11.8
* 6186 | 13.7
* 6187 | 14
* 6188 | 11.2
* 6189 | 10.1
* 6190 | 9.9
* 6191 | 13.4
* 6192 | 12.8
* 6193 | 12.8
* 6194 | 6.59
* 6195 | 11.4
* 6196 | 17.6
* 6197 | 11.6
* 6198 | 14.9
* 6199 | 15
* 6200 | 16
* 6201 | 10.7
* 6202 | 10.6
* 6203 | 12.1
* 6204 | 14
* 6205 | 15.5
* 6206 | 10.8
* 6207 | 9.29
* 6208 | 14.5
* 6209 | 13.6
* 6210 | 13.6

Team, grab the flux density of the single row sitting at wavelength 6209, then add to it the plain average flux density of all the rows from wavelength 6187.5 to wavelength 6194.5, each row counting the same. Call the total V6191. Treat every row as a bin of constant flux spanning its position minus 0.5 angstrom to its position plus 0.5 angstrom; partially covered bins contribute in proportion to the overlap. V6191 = 24.6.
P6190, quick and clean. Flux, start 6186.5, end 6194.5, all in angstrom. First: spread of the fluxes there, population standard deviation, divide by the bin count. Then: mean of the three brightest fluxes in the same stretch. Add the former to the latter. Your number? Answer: 15.7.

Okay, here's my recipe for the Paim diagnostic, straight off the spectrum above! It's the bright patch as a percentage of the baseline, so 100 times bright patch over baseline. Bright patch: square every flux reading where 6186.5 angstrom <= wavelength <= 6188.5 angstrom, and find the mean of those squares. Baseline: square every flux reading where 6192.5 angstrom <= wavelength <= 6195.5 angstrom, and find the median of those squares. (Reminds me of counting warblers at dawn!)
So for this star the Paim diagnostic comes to 124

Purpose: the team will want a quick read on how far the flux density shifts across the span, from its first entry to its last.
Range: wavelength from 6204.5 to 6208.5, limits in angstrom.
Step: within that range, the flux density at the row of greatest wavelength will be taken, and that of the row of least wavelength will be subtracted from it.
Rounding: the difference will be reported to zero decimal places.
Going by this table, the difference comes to -1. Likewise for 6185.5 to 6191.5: 0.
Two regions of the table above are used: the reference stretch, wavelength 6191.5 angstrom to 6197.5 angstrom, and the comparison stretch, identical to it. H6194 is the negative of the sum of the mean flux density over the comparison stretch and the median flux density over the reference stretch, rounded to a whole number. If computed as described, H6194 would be -24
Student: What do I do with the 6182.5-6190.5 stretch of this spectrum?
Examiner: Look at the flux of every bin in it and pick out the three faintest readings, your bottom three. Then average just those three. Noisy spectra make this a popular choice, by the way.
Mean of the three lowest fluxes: 10.4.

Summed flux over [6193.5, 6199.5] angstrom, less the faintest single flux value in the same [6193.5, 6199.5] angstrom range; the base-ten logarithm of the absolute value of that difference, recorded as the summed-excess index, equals 1.85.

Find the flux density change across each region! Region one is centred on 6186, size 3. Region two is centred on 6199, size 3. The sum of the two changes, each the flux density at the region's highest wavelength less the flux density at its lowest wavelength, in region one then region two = 3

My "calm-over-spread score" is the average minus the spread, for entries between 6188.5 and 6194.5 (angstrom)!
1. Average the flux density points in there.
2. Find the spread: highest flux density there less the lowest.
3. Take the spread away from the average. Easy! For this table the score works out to 4.1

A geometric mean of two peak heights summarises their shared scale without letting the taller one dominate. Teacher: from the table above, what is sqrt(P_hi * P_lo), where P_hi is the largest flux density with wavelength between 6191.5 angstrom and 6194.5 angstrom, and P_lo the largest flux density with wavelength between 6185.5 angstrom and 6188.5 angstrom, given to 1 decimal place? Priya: 13.4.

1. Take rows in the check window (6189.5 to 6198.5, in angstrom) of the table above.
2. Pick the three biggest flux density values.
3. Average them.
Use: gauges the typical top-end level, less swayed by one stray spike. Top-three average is 15.3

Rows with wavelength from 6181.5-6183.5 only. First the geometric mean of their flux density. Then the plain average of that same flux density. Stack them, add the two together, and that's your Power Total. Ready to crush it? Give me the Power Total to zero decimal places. 24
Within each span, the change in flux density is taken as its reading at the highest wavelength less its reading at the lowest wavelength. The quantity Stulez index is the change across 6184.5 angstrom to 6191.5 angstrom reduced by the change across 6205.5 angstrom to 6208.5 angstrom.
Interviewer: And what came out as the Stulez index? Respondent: -2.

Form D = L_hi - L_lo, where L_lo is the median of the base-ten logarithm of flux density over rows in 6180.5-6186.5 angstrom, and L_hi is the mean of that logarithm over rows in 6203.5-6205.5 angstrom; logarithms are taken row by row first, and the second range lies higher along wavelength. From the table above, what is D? 0.02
